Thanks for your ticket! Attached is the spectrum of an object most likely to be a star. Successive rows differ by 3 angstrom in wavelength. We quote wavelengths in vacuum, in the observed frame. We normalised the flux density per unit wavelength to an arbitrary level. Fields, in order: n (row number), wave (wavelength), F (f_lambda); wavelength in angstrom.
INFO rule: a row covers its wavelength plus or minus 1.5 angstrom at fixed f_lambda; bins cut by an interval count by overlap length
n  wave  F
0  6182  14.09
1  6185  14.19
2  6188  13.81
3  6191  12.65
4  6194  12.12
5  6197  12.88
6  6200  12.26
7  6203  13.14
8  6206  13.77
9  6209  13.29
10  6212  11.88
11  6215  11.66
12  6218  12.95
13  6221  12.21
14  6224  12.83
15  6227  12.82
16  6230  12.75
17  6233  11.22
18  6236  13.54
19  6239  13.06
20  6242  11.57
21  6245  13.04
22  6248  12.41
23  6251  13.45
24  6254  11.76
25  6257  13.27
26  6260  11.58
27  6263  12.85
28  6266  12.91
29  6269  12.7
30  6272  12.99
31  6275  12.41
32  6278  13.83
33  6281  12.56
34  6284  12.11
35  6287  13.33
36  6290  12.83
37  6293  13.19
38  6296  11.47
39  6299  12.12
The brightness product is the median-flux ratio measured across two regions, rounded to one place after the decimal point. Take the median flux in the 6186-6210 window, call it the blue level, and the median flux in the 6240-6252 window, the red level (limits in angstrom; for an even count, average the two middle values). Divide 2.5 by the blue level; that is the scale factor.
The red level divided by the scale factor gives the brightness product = 66.2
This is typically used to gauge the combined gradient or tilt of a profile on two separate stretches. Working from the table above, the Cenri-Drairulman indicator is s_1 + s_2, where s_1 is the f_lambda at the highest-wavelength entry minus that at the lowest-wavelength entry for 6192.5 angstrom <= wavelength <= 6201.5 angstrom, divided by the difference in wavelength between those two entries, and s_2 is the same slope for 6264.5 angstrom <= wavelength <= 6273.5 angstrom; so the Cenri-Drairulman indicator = 0.04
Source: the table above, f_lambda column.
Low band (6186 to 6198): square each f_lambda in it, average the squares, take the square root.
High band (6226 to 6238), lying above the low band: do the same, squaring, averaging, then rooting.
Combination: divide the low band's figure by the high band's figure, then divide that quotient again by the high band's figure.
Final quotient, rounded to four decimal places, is 0.0810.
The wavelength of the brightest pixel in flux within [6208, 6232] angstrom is 6209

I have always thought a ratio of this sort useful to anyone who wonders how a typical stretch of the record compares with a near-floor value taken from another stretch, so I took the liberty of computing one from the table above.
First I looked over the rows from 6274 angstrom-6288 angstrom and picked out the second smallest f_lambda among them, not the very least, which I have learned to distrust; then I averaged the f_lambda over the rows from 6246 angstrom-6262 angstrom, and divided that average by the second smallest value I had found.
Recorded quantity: 1.01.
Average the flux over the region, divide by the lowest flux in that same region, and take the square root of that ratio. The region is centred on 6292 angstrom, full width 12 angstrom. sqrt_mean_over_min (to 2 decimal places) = 1.05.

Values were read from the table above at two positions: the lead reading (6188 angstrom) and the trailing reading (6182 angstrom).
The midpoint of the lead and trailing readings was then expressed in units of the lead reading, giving 1.01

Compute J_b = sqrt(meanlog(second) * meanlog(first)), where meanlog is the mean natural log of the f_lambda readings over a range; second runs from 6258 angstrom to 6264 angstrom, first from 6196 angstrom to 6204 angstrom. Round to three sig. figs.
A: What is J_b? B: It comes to 2.52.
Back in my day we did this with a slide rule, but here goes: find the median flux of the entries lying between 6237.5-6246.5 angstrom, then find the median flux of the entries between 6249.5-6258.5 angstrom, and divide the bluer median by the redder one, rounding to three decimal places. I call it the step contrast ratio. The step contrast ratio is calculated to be 0.983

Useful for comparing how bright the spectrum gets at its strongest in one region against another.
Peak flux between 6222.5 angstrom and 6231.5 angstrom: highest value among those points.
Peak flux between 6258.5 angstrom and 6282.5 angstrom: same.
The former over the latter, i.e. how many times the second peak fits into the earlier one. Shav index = 0.93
